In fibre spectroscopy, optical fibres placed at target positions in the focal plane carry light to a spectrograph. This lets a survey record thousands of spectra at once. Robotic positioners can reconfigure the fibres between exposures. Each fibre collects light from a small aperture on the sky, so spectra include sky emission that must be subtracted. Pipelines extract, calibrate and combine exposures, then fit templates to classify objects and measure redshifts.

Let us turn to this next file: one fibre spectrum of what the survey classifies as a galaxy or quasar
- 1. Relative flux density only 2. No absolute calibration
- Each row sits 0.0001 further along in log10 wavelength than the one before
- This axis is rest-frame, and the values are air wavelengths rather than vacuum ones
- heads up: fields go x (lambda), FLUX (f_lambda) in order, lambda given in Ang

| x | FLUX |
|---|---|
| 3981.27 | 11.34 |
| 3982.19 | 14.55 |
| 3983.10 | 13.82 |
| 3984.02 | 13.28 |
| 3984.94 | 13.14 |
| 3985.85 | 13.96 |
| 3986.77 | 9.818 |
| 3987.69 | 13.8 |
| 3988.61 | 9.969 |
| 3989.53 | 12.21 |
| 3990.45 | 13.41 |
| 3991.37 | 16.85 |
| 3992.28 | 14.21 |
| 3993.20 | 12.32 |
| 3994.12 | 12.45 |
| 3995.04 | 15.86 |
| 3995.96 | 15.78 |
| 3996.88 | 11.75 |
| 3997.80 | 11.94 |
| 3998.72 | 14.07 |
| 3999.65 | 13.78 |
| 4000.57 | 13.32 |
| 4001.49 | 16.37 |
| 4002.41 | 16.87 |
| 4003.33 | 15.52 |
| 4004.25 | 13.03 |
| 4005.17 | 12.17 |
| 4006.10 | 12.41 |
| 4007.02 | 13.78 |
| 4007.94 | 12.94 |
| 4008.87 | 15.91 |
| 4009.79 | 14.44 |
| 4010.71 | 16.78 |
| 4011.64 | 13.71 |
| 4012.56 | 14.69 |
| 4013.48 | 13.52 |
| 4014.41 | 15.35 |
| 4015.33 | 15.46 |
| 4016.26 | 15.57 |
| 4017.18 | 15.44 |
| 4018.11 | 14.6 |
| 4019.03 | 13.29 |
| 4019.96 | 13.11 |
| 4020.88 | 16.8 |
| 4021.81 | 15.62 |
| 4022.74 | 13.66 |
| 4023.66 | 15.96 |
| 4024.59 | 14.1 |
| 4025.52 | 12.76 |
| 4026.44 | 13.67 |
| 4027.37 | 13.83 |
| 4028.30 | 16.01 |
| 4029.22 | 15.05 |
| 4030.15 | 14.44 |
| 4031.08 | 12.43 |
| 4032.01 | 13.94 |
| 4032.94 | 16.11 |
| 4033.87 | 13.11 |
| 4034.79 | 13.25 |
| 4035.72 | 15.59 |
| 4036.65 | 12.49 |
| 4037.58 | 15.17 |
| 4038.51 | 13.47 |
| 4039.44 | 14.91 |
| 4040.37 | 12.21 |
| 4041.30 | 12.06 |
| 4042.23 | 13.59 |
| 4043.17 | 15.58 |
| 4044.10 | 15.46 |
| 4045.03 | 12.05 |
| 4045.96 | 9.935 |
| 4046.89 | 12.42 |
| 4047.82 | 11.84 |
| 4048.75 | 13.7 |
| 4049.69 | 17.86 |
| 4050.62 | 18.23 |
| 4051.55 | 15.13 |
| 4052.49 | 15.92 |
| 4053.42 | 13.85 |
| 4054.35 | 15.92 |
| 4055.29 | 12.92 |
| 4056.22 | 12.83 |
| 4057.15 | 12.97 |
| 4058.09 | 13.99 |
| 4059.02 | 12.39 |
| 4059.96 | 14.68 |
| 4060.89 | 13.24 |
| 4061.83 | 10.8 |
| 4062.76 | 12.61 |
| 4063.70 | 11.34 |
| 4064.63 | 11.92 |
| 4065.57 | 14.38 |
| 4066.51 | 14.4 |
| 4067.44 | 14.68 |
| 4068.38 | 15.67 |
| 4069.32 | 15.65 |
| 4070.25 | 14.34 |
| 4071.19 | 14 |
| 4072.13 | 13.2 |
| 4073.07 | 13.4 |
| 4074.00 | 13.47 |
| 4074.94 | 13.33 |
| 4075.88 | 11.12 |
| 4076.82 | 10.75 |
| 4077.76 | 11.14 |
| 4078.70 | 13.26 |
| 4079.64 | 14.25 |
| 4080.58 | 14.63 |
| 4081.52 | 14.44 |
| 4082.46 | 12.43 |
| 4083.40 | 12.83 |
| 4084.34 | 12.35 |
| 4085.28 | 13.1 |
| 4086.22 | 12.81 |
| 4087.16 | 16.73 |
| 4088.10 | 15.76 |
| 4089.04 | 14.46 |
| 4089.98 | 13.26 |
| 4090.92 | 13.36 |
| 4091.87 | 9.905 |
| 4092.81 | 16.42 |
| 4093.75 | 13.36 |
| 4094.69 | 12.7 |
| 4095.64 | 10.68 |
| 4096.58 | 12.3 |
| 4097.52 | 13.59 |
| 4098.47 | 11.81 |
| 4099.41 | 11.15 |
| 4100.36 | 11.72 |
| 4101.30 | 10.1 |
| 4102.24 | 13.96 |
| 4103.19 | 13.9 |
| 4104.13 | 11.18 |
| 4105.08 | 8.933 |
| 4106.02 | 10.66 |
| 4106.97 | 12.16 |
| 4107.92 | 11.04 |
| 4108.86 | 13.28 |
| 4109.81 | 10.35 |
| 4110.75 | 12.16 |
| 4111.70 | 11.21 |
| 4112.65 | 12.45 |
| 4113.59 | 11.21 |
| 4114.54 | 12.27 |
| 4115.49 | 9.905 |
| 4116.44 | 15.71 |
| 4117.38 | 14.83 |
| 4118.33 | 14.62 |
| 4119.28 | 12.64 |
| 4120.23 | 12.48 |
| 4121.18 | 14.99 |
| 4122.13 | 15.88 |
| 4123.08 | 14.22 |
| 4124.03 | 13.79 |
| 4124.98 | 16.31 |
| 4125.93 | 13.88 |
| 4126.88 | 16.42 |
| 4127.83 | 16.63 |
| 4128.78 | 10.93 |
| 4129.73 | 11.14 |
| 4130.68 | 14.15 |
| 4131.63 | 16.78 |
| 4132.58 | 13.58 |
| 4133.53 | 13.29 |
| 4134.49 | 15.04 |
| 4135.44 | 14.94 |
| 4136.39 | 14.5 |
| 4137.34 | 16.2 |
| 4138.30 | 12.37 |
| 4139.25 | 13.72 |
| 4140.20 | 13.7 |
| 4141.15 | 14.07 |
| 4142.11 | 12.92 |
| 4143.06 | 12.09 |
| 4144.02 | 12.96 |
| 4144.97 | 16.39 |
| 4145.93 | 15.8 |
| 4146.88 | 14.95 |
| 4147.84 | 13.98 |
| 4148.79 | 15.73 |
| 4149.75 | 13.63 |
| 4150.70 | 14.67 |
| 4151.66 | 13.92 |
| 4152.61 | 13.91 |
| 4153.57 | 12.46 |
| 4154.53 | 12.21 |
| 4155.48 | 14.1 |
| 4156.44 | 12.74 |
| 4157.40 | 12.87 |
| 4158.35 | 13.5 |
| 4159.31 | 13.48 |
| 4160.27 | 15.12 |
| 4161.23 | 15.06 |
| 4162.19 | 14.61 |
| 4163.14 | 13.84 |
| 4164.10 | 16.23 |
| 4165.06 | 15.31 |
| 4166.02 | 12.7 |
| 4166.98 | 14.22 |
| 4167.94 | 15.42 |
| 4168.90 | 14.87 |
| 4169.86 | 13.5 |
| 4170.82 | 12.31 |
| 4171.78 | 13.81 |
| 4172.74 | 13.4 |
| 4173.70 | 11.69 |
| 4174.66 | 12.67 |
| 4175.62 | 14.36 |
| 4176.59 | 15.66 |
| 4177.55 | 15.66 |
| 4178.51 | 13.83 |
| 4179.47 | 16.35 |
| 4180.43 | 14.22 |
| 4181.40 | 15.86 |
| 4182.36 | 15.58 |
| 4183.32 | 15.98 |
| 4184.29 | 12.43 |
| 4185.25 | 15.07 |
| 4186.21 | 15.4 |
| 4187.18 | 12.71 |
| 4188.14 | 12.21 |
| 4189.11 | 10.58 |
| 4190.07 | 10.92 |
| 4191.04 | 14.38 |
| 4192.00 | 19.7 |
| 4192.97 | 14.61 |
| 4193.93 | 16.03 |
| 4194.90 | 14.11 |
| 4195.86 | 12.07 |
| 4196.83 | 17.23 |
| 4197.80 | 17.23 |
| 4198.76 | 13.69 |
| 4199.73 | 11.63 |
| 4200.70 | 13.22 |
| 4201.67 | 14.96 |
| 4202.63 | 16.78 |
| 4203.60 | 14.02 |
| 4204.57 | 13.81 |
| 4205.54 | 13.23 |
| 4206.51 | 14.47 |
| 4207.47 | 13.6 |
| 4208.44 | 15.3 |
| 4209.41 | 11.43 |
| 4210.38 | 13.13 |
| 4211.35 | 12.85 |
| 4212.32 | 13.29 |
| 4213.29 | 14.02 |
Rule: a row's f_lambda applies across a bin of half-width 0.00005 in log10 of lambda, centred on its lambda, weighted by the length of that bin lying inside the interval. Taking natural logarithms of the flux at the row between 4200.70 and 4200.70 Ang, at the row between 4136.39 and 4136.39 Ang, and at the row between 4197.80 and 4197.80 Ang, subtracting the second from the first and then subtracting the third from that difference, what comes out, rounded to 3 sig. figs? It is -2.94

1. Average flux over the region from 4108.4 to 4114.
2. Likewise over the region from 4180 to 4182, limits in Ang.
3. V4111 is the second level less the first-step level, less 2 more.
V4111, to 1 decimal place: 1.3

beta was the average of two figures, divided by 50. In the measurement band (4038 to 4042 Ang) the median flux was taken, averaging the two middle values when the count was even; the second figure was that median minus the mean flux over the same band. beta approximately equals 0.125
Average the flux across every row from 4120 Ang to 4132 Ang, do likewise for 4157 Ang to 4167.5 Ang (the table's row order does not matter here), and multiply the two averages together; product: 206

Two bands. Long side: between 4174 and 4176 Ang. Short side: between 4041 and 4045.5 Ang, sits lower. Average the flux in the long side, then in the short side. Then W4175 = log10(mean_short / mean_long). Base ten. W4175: 0.01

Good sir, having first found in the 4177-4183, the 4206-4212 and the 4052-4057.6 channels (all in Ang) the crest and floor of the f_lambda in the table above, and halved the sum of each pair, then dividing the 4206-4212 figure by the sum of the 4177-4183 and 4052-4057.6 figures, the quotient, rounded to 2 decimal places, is 0.45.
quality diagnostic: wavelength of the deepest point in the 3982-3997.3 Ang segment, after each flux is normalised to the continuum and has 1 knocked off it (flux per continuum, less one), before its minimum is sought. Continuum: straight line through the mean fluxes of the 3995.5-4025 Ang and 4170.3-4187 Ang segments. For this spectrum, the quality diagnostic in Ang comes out 3986.77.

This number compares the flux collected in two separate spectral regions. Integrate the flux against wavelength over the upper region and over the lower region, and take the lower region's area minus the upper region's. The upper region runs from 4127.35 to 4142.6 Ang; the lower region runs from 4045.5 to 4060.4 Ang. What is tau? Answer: -4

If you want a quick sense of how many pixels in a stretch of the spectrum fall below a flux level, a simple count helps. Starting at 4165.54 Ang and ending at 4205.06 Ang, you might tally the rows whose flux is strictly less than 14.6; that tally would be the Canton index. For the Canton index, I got 24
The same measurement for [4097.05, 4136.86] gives 31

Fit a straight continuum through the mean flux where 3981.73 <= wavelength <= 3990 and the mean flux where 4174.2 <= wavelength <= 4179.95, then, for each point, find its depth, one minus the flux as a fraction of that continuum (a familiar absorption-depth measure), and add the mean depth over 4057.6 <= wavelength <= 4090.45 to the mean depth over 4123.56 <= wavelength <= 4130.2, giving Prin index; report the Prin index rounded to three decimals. 0.020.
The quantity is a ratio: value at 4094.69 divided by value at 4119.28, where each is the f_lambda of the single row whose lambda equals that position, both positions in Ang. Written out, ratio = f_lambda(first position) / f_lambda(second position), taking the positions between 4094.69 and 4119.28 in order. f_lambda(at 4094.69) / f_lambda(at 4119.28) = 1.00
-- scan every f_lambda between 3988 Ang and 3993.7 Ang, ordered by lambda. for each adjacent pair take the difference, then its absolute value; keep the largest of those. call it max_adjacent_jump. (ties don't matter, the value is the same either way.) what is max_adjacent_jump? 3.4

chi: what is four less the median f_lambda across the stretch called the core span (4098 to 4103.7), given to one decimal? -7.8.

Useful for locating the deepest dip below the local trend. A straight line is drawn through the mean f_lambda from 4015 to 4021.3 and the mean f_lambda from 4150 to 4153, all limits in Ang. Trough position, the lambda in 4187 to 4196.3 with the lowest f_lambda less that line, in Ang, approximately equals 4189.11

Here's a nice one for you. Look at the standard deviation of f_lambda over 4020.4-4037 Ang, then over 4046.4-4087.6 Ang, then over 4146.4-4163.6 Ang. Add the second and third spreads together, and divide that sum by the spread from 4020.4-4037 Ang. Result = 2.0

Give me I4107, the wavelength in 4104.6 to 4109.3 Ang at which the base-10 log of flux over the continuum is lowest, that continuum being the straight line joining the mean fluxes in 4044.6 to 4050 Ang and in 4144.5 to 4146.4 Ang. 4105.08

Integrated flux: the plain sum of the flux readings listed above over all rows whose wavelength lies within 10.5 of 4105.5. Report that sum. 256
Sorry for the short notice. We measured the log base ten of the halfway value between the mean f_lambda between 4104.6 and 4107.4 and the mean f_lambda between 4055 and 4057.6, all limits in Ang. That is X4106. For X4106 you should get 1.07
